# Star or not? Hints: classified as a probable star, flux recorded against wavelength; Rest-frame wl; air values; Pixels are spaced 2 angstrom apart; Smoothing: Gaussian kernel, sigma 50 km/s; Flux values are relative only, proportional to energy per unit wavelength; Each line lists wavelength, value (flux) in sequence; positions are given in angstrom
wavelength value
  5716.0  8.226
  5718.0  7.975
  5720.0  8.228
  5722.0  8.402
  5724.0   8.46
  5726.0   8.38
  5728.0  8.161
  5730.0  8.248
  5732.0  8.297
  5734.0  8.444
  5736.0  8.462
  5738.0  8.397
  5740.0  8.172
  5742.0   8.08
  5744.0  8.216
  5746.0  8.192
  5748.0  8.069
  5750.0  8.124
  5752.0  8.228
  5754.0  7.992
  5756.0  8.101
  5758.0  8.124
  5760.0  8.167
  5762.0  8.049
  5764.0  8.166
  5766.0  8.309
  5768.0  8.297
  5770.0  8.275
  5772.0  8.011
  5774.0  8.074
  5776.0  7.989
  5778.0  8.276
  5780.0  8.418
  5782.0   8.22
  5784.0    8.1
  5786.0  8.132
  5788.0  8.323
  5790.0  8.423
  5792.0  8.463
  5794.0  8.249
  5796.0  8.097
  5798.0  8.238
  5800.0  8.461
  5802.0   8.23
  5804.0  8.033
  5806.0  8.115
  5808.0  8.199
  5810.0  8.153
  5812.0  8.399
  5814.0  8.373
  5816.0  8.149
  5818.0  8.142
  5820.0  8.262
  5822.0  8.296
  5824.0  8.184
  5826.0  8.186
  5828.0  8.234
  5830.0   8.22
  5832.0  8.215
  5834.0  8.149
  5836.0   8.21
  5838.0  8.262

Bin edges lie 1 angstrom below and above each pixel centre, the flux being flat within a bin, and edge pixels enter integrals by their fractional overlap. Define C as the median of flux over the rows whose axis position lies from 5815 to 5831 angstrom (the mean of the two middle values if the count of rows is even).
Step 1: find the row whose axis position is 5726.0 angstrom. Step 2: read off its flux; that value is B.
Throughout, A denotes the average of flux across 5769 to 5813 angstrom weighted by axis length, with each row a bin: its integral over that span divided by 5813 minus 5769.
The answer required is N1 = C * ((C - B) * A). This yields -12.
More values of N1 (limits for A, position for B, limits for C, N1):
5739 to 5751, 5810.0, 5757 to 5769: 1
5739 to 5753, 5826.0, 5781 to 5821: 3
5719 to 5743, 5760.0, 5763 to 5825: 4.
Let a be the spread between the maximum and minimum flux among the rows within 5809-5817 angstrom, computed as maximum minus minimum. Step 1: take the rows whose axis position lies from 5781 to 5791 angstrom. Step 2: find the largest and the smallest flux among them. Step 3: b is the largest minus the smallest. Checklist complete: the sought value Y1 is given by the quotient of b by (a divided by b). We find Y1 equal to 0.42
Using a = 0.25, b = 0.32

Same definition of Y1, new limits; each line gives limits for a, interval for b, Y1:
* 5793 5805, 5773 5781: 0.43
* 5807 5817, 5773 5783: 0.74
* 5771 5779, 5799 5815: 0.64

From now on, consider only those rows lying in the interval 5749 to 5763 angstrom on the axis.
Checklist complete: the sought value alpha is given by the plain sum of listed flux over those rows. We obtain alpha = 56.8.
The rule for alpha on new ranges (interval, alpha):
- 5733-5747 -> 58.0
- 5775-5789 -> 57.5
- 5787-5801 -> 58.3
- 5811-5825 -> 57.8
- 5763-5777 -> 57.1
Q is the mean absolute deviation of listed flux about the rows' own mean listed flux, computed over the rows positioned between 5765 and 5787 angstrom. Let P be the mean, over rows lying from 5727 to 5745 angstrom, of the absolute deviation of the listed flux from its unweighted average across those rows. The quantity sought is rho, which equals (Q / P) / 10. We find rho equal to 0.106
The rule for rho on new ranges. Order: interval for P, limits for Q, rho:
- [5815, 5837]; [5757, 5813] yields 0.295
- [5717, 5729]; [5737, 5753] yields 0.050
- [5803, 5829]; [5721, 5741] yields 0.124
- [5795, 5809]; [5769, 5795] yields 0.131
